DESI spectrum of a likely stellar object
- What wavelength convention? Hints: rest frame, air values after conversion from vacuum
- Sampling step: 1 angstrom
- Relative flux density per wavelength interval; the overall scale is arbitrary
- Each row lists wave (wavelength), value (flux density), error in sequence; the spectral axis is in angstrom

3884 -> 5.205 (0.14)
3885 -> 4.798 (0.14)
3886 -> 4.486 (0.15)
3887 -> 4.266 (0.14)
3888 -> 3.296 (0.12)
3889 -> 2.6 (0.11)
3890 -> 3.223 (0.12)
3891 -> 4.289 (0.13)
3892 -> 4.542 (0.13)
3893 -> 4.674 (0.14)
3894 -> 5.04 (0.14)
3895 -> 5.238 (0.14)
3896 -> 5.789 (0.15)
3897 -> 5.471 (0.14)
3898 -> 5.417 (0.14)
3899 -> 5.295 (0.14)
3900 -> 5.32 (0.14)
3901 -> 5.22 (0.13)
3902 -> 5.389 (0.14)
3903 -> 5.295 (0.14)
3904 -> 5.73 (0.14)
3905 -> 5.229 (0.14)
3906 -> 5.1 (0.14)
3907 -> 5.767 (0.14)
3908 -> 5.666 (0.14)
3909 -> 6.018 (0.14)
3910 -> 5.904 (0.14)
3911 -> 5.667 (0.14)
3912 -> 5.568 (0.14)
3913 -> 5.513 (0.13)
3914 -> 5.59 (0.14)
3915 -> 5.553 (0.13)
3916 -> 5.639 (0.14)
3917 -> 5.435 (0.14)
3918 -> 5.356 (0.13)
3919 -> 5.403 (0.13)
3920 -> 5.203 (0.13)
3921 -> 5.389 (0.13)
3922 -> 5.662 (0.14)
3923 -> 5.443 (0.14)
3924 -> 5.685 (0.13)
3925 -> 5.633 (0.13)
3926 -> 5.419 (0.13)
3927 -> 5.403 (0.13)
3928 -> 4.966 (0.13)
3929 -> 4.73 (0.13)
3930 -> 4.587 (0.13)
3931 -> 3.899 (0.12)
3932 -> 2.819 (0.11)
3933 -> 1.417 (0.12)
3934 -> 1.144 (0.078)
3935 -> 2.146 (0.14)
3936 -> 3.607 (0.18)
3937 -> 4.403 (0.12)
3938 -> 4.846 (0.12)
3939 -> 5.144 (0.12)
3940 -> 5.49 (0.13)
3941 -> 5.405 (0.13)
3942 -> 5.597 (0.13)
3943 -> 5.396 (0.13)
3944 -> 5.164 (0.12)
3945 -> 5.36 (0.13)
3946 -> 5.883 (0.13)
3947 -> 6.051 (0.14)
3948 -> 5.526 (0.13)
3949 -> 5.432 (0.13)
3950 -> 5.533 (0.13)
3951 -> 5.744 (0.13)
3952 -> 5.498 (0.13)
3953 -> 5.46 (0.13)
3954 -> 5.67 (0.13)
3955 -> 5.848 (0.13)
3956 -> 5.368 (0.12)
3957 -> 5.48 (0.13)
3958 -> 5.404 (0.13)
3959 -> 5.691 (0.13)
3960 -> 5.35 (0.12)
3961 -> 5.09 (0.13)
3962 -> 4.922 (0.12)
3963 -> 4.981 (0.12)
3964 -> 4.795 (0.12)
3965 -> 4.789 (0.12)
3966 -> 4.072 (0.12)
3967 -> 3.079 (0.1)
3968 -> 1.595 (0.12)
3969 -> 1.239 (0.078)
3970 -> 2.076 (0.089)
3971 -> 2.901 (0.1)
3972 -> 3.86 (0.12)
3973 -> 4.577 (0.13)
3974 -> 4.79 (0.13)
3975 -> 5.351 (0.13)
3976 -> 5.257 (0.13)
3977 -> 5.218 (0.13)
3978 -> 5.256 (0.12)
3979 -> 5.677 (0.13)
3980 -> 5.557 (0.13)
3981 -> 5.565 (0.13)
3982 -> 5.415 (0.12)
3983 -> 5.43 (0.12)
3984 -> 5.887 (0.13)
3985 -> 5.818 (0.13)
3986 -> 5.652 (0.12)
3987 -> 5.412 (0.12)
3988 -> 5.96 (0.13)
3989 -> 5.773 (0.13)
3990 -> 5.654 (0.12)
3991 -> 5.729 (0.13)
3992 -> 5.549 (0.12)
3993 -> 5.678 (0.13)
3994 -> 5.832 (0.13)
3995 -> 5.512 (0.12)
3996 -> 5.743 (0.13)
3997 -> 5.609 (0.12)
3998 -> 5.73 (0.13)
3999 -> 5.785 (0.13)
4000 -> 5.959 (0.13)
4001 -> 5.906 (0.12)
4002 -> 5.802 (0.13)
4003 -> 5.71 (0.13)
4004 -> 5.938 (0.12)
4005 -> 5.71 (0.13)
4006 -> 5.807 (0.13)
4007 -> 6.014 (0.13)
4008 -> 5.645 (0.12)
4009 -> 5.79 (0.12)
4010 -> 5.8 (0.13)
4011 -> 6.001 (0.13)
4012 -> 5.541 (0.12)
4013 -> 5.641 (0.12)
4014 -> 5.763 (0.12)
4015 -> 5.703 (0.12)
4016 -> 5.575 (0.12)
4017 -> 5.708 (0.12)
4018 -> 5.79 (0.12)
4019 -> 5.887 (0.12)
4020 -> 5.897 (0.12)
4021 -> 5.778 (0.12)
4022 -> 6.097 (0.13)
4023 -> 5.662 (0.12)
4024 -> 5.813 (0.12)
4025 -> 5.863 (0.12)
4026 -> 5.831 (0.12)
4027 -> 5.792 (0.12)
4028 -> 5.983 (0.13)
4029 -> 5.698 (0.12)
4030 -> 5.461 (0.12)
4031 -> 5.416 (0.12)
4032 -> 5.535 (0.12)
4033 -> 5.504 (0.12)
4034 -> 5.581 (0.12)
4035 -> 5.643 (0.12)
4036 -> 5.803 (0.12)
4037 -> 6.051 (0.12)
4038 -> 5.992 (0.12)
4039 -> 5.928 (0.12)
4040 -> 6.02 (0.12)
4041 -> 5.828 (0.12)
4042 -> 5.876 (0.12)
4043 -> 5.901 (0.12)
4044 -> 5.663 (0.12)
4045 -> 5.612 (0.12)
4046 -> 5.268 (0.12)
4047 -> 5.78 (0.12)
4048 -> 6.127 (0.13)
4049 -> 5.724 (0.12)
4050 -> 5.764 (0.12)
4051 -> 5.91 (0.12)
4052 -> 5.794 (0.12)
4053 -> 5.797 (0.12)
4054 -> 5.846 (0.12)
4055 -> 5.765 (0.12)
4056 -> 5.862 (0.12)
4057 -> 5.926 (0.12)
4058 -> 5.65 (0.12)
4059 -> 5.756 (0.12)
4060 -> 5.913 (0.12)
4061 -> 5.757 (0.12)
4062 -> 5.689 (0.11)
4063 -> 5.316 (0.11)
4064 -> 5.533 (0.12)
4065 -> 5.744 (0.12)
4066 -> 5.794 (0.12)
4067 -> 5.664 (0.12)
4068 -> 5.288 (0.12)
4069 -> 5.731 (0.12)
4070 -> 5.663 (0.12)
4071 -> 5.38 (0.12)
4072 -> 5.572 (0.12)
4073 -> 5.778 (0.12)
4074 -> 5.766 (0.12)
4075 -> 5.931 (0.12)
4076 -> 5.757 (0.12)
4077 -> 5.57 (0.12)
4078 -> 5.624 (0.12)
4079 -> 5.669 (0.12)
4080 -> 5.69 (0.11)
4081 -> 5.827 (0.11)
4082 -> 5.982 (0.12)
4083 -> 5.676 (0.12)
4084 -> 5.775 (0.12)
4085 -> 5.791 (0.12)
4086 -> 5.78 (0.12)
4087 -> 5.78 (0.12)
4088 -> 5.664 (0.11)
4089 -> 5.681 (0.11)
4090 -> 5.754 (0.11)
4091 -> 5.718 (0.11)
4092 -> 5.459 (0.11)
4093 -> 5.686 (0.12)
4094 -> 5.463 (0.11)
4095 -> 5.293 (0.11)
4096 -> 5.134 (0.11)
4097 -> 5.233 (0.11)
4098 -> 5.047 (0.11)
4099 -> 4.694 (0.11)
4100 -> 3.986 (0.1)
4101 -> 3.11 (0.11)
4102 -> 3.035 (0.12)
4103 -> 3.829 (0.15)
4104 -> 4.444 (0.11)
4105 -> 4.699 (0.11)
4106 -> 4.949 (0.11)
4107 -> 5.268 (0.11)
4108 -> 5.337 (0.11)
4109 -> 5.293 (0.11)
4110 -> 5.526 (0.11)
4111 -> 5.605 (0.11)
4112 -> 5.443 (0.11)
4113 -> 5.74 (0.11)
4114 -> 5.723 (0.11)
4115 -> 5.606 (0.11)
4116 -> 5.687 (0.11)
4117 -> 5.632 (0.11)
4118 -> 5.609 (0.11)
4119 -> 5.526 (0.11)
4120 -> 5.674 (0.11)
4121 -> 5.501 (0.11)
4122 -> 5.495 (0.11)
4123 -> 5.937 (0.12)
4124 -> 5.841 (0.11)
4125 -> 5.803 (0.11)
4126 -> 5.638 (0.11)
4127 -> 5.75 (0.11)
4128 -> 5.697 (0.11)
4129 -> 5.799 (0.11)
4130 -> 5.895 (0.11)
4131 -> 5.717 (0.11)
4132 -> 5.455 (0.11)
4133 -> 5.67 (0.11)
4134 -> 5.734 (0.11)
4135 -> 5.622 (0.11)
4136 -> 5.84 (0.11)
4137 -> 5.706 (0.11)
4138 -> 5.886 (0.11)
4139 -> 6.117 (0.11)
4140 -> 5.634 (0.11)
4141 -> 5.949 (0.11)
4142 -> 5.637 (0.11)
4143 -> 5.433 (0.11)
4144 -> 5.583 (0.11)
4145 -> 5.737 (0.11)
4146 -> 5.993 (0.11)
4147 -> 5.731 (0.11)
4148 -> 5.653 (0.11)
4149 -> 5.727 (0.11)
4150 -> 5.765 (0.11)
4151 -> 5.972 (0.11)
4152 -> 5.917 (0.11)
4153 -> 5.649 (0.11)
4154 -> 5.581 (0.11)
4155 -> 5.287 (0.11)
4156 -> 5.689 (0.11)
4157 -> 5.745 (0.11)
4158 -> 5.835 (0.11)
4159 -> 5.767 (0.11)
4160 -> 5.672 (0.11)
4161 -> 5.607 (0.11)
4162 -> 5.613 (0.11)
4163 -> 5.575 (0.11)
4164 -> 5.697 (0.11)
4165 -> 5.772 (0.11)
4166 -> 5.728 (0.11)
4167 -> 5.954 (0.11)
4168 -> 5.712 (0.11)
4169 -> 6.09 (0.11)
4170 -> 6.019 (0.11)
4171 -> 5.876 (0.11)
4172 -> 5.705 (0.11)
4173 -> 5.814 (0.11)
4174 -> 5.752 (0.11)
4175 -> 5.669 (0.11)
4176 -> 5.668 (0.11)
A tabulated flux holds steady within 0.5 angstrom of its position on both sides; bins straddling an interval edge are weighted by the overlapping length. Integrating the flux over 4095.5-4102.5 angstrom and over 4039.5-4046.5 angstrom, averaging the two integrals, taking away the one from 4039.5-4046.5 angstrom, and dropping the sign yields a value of 5.0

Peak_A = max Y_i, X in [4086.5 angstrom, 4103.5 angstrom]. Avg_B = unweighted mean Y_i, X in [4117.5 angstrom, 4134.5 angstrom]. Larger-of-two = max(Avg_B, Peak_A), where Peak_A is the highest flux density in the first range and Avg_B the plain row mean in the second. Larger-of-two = 5.8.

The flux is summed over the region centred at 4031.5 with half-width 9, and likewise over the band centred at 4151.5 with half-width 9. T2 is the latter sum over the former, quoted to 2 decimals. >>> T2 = 0.99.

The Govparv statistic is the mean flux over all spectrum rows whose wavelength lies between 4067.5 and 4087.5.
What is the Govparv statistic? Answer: 5.70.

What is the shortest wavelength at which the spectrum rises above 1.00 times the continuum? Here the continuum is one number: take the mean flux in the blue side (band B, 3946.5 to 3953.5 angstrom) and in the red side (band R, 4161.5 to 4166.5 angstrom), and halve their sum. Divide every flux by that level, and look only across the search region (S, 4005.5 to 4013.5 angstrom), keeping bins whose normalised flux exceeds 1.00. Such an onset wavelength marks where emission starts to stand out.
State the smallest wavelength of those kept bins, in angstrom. 4006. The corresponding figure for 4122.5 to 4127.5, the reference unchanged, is 4123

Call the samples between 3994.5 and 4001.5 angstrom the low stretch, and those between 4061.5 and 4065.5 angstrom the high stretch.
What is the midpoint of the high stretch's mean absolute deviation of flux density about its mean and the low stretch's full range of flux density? 0.30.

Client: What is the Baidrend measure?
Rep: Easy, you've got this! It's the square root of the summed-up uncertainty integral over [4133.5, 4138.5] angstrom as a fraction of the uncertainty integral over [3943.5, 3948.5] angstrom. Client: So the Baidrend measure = 0.920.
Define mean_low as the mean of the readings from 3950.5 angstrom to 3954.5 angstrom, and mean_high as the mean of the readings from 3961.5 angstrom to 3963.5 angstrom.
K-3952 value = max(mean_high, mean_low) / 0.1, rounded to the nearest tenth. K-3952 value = 55.9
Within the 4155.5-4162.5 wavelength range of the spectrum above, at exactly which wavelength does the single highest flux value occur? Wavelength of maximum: 4158 angstrom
